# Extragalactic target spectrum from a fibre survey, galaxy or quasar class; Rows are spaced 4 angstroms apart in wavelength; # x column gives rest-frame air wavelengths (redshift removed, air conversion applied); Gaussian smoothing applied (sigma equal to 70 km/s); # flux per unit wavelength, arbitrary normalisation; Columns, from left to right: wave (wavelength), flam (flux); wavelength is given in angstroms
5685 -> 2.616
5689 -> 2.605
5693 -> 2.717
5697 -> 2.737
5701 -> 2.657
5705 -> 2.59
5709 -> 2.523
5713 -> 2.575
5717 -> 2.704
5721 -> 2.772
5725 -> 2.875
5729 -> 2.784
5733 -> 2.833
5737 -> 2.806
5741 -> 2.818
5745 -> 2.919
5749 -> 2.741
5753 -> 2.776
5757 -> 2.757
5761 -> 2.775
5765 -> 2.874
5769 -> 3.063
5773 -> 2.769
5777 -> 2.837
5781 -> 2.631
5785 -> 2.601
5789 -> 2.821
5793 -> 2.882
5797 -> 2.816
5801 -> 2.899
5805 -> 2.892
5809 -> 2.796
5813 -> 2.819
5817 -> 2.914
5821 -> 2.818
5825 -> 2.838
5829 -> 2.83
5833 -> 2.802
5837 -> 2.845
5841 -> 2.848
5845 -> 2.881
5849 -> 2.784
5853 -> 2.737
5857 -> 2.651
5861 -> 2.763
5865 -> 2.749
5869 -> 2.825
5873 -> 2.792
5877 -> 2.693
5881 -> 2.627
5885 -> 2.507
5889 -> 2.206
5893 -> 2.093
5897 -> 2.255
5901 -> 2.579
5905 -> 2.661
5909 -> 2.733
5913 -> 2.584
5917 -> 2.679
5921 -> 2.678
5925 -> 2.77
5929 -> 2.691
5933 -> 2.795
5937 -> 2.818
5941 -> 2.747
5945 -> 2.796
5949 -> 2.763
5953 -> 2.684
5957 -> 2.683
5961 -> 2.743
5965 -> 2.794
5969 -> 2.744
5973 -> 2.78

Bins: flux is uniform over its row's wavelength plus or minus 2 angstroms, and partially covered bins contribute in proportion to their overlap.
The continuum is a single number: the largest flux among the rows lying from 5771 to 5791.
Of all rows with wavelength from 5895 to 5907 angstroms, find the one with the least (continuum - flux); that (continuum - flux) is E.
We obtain 0.18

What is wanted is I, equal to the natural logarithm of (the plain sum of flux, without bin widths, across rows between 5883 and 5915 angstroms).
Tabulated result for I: 2.976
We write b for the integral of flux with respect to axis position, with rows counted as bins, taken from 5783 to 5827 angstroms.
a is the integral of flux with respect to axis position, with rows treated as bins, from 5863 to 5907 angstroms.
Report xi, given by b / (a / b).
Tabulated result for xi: 138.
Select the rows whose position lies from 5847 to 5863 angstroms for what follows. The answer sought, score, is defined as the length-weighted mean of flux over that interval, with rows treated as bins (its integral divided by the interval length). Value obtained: 2.73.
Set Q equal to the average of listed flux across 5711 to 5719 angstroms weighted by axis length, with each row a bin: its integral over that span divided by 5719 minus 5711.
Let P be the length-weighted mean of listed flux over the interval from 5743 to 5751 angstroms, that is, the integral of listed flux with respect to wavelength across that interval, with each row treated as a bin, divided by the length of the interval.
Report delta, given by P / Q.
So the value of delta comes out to 1.07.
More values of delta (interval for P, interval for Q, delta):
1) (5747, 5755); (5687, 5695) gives 1.04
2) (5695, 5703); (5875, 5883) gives 1.01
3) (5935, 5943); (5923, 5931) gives 1.02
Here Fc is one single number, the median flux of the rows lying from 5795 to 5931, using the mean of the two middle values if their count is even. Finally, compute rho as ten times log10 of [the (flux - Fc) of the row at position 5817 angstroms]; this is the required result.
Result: -8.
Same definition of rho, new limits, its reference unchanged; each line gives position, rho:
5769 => -5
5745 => -8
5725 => -10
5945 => -15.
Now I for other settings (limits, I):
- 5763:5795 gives 3.113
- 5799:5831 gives 3.127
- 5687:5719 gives 3.050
